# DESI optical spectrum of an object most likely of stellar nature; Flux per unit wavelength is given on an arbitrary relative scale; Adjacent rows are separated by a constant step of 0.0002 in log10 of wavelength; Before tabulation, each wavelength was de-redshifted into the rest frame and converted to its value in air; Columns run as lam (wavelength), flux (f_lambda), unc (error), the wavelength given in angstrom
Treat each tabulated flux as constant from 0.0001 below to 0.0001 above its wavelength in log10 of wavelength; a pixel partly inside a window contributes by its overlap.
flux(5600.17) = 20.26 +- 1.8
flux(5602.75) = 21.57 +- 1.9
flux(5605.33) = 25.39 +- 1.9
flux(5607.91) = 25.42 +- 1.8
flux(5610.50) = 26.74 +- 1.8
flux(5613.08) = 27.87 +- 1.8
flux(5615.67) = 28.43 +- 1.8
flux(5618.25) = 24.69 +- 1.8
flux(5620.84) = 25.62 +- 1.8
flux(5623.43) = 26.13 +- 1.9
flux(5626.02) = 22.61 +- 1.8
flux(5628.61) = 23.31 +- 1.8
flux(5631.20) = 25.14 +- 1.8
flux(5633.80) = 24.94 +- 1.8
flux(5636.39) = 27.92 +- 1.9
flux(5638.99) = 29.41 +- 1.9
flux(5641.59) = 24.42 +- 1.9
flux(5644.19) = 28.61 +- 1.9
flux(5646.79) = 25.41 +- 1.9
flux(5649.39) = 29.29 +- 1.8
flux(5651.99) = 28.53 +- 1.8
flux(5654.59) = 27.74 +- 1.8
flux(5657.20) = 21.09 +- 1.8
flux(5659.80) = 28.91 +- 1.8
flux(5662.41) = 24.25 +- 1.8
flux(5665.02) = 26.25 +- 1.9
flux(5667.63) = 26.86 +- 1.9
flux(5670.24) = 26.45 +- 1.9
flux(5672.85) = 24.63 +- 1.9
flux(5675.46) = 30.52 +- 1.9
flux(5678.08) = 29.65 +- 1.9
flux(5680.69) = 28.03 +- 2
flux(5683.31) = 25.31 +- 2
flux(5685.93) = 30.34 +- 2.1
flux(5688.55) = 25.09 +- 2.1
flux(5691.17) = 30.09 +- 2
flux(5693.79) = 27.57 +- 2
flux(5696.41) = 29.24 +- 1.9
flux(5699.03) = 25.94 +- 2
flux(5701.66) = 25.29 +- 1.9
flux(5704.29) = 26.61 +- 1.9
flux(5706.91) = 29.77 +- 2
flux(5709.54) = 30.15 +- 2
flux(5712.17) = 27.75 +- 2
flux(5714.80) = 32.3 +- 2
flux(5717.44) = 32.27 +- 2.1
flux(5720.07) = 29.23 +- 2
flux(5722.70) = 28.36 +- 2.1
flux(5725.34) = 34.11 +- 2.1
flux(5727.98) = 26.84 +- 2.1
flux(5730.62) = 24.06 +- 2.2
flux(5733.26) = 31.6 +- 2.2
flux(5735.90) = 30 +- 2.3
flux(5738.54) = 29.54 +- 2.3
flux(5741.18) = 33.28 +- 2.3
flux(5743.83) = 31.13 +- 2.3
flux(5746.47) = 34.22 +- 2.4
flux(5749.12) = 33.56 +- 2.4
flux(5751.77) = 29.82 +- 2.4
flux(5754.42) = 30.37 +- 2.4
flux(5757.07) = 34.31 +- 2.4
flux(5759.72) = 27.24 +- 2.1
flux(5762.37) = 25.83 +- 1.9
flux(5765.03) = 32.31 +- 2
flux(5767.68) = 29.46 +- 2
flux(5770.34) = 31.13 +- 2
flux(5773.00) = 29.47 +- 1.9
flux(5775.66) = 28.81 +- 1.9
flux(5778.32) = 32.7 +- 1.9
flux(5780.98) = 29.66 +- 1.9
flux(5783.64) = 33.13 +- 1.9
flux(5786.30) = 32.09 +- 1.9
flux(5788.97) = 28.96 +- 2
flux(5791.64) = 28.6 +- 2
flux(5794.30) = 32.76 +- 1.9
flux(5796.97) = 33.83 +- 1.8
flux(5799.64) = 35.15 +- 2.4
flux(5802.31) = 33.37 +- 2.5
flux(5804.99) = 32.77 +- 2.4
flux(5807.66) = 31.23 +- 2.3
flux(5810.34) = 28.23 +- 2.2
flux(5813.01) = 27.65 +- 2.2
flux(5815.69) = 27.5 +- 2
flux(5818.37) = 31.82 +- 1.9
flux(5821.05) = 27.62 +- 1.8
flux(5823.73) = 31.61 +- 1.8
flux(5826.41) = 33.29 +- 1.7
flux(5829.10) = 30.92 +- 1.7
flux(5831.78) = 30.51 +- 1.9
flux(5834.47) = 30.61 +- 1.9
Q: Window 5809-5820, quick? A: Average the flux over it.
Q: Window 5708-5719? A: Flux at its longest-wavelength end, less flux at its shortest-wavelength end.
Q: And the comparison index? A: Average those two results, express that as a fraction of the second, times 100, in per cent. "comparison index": 729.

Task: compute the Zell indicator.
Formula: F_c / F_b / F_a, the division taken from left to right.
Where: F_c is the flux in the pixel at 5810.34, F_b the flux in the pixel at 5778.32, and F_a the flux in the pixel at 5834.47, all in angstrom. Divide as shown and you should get 0.0282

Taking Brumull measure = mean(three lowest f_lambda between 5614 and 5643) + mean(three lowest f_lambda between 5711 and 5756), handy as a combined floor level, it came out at 49.7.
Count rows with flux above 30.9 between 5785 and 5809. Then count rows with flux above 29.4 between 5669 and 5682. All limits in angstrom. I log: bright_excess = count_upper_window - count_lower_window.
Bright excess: 5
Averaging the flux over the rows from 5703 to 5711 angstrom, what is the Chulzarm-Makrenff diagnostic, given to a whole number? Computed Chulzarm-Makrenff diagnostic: 29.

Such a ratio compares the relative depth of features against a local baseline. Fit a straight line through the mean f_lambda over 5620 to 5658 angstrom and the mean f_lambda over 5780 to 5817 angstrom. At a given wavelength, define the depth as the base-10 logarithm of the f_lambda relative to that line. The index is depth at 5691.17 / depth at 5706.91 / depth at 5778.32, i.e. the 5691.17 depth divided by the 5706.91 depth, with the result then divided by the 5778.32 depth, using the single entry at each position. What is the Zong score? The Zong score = 49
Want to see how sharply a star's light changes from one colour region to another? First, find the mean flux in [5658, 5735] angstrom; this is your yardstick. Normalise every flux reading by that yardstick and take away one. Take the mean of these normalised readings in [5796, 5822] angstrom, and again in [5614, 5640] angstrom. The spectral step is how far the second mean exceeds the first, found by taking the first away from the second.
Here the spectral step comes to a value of -0.18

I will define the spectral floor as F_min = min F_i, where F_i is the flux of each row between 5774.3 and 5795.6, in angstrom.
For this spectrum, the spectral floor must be 28.6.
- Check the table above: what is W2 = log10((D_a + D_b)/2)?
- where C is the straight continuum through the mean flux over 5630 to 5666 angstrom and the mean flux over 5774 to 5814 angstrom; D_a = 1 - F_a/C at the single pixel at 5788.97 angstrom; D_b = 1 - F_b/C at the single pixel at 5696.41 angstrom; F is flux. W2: -1.8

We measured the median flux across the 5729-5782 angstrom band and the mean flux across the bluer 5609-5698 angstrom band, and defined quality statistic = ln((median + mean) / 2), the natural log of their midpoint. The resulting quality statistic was 3.350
